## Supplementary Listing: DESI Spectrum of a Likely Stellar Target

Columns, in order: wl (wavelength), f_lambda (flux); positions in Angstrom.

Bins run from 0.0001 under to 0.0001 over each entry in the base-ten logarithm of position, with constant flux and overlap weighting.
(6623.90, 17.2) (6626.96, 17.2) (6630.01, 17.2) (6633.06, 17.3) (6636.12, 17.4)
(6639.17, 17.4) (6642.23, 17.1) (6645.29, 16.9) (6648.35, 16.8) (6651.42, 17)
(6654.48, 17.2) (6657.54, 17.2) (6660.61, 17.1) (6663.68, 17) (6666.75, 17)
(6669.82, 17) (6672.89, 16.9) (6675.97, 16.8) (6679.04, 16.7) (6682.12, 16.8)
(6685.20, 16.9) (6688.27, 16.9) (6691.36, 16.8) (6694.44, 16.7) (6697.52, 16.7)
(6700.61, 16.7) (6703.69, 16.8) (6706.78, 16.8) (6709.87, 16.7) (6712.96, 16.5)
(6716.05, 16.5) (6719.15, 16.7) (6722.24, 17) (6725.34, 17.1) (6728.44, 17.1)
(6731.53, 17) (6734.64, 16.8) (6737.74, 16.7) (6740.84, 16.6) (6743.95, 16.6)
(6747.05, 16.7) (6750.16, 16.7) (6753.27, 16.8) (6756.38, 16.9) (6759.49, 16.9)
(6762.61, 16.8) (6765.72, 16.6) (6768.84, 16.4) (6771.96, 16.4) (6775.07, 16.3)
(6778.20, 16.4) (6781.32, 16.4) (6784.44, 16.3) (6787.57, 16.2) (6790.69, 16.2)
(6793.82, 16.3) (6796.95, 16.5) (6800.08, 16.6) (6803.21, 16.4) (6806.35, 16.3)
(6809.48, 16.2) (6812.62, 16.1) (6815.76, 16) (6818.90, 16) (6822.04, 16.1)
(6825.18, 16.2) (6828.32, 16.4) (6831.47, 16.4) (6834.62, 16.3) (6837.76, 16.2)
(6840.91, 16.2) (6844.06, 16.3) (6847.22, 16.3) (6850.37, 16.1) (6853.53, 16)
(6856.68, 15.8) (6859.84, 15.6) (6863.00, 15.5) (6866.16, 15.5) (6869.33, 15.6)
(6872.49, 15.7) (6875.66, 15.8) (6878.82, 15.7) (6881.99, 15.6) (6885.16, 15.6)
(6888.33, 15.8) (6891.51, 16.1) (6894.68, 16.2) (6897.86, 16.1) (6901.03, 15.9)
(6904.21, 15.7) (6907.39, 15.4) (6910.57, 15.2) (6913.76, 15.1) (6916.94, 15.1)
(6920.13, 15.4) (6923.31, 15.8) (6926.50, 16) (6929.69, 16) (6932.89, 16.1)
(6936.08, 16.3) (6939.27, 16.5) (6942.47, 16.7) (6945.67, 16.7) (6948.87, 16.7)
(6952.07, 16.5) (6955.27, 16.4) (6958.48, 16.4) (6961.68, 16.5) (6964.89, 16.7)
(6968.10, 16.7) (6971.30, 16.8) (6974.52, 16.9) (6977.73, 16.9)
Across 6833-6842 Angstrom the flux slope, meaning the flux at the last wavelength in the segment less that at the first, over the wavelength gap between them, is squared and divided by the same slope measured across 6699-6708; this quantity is 0.016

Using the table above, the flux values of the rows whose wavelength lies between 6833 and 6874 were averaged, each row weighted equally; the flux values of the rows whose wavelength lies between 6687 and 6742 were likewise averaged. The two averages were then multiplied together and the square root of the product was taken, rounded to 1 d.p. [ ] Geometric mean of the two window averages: 16.4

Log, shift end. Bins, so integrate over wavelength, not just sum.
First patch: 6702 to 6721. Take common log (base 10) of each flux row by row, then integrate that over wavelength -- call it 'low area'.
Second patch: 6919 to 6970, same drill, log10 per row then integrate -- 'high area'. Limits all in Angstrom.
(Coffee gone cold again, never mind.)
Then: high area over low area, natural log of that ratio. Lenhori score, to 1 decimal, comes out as 1.0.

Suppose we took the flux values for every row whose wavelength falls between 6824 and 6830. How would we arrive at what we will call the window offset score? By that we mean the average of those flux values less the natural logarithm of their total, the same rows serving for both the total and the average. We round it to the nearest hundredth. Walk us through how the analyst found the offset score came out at 12.82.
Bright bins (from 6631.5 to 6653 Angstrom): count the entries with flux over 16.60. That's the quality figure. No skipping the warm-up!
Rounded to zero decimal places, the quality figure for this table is 7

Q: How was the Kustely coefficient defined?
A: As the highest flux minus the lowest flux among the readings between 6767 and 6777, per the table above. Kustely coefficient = 0.10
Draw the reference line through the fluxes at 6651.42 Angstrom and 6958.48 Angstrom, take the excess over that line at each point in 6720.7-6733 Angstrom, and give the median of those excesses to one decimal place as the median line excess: 0.2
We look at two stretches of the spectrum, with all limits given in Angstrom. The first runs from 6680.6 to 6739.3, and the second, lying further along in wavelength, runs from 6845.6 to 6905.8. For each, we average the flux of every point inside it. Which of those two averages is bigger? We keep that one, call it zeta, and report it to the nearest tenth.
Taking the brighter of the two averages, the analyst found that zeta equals 16.8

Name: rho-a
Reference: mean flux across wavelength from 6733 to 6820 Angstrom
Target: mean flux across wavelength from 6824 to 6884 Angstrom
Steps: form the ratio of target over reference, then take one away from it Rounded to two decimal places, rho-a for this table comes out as -0.03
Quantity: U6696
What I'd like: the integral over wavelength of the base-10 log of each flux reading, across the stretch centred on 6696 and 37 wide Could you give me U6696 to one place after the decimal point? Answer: 45.3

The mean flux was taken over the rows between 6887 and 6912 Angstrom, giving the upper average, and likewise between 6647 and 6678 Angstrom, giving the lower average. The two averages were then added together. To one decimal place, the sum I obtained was 32.8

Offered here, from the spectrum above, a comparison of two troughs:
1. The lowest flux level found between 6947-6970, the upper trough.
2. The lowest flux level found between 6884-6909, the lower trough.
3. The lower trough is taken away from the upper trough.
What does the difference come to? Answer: 1.0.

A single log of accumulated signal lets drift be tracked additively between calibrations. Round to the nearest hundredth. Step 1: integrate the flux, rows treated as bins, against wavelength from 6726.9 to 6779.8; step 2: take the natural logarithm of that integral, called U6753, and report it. 6.78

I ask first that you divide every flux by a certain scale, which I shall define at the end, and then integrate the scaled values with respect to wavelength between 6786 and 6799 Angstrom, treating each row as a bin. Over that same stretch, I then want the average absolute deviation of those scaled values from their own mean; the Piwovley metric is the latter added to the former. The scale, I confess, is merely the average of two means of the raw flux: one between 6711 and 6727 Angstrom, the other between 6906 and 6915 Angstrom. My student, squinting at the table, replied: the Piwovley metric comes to 13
